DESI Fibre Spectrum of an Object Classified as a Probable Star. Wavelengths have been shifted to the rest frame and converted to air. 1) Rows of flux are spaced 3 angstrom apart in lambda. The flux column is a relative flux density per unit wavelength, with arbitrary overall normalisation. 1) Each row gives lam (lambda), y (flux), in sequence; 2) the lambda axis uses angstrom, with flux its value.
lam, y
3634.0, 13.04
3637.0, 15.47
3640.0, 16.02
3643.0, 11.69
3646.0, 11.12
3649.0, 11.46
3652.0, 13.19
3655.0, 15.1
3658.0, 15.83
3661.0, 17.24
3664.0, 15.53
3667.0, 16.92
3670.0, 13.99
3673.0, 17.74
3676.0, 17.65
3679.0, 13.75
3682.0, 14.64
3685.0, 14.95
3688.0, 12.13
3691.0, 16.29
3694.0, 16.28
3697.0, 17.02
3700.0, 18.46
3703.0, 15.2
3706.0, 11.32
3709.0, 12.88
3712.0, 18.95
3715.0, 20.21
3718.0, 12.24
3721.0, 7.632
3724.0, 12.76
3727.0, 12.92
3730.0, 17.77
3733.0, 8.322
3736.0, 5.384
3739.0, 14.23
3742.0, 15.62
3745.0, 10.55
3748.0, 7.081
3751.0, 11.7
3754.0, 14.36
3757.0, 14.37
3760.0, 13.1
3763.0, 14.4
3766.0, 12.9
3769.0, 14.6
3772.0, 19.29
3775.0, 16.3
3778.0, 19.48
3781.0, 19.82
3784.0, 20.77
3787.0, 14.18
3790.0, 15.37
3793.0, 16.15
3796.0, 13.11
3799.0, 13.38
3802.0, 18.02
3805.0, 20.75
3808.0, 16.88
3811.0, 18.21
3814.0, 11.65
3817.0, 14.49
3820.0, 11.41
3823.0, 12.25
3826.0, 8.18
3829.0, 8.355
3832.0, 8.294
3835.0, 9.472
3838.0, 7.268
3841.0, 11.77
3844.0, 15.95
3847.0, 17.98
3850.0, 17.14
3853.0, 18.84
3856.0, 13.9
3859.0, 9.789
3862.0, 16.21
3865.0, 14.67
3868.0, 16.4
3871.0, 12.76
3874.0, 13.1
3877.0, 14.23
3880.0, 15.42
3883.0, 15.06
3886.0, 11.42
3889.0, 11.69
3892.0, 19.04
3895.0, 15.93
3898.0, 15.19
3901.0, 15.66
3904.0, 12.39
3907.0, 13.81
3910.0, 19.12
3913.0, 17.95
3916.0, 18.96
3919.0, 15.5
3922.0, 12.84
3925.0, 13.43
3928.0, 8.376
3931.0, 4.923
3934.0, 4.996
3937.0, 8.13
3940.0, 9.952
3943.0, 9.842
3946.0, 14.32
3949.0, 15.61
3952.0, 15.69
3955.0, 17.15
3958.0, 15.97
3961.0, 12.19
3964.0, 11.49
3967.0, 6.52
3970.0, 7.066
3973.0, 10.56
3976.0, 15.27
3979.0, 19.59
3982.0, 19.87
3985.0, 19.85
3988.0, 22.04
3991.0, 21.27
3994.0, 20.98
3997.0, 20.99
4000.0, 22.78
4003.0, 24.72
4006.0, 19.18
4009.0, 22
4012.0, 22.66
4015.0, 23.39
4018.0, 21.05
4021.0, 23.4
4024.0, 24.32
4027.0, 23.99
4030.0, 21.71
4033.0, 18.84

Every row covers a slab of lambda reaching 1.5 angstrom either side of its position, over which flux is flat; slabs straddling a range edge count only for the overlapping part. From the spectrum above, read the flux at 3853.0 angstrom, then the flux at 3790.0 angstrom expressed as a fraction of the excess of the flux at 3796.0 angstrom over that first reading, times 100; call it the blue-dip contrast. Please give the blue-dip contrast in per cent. -268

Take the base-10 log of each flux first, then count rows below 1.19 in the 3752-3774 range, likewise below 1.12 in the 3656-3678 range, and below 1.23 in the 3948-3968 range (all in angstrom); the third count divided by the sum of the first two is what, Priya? 1.00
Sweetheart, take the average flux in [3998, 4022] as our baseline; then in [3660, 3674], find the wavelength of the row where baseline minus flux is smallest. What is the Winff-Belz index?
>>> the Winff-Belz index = 3673.0 angstrom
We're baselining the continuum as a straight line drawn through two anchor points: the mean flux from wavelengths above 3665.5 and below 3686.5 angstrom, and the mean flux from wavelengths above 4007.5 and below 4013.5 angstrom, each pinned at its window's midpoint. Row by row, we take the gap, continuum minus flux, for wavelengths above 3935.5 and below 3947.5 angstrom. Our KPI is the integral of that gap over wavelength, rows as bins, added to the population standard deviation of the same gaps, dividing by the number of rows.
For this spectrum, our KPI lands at 127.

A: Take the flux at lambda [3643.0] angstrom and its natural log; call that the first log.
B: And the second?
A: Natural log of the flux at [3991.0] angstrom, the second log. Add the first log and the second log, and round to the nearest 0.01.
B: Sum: 5.52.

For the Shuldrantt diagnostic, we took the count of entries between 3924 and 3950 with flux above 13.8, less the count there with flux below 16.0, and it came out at -7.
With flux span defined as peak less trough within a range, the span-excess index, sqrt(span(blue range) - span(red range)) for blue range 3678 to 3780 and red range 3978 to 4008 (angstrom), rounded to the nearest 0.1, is 3.0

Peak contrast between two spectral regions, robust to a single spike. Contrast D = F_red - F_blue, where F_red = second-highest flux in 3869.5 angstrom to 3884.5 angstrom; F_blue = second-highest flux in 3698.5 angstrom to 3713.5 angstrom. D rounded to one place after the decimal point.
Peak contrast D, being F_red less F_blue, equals -3.4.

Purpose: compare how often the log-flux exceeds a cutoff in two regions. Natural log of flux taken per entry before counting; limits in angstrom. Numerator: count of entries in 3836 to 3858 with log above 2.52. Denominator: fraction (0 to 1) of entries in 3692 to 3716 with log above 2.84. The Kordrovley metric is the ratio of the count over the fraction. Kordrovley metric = 13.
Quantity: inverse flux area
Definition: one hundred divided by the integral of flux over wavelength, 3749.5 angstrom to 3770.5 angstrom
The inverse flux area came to 0.349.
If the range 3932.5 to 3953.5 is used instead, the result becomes 0.424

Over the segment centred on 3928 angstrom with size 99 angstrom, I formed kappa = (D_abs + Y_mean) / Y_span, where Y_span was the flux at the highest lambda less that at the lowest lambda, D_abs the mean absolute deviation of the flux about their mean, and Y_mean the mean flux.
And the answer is -109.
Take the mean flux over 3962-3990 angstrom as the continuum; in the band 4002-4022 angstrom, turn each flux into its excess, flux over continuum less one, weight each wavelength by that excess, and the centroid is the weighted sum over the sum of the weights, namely 4012.1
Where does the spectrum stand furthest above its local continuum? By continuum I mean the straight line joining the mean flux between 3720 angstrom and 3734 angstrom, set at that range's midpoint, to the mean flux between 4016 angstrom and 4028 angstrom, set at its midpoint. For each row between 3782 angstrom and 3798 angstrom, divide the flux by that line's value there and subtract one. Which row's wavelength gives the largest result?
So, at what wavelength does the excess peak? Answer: 3784.0 angstrom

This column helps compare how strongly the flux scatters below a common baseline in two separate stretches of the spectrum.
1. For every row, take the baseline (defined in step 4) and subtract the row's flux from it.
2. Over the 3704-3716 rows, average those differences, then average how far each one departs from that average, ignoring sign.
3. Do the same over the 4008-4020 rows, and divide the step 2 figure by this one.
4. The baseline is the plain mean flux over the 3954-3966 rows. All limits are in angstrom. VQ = 5.0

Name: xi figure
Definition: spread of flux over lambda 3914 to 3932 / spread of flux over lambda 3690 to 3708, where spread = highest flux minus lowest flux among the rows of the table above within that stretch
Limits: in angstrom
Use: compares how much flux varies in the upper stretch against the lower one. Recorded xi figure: 2.0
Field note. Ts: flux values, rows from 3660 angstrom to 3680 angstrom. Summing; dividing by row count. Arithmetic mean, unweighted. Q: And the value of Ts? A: 16.1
